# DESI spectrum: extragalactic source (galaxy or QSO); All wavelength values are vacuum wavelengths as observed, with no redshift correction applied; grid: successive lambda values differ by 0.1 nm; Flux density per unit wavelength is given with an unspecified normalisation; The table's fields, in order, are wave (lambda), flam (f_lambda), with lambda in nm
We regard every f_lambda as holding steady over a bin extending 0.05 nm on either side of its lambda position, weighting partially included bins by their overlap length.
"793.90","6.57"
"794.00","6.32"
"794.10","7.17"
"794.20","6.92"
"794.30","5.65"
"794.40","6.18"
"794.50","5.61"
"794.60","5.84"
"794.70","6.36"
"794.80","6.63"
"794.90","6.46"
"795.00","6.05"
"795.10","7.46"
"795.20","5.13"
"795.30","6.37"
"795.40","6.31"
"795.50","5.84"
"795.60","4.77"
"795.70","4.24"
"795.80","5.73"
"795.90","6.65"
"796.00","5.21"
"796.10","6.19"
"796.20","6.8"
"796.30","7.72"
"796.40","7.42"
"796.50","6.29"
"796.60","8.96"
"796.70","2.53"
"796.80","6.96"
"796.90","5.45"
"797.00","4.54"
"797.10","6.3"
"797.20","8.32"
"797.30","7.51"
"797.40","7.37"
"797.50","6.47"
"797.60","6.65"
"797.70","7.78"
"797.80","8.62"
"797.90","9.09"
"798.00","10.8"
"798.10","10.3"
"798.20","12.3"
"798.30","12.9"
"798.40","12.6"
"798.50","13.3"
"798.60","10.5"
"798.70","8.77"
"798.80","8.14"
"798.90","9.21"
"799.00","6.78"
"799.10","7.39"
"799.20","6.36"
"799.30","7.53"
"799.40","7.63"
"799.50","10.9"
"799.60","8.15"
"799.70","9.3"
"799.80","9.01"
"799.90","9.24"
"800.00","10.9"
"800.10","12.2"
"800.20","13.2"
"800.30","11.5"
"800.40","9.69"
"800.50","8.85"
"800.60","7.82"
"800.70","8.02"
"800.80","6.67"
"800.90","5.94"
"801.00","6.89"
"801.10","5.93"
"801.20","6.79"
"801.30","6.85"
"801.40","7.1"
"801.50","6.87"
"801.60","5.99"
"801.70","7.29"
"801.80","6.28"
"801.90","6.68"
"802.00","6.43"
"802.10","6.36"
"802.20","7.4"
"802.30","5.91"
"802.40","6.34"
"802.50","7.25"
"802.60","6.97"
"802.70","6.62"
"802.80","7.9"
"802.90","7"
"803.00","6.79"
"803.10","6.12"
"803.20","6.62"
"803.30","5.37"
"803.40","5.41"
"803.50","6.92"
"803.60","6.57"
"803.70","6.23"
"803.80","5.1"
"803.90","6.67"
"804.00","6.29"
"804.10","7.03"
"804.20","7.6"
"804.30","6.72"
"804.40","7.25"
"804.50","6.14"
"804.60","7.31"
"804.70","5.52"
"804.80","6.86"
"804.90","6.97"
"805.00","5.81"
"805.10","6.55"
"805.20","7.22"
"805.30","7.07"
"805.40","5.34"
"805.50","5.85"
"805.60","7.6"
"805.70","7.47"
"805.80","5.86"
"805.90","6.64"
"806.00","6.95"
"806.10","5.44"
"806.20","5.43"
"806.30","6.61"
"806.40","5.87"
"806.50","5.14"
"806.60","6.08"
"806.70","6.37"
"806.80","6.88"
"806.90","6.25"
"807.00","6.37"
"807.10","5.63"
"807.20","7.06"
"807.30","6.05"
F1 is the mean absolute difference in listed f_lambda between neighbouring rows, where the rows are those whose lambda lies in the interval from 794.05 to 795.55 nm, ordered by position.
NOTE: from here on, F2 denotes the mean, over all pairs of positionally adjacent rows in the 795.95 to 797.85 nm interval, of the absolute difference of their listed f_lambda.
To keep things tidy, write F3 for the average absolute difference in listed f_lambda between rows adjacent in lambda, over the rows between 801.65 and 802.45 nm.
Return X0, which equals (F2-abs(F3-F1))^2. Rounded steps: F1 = 0.7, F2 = 1.54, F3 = 0.67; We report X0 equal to 2.29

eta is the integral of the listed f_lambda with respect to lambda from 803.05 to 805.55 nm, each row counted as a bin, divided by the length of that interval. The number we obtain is 6.42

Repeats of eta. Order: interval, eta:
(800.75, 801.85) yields 6.60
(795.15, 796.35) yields 5.91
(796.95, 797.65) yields 6.74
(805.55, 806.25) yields 6.48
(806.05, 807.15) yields 6.01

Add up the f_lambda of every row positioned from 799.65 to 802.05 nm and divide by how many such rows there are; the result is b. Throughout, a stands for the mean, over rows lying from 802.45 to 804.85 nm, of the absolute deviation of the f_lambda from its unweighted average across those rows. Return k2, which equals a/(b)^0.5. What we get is 0.19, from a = 0.55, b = 8.1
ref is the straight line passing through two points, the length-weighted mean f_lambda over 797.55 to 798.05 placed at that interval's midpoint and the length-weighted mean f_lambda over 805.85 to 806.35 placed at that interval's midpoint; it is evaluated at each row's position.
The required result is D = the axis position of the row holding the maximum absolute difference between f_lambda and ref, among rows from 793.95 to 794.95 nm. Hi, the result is 794.30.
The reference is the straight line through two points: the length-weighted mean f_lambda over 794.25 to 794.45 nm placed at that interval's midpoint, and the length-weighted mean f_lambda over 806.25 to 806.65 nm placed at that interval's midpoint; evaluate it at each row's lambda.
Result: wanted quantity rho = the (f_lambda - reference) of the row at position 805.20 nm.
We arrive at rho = 1.3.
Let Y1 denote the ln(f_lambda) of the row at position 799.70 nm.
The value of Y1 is 2.23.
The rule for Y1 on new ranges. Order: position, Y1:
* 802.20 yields 2.00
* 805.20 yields 1.98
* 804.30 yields 1.91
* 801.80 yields 1.84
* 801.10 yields 1.78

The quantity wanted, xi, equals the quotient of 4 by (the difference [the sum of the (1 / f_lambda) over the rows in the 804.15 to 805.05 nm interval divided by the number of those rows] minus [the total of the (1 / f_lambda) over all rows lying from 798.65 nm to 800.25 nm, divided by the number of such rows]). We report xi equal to 111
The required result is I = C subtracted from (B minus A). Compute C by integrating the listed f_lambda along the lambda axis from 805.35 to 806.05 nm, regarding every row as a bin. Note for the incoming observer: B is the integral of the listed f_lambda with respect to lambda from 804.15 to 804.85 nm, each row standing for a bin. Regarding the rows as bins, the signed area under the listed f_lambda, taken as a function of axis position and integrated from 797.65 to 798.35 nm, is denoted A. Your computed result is -7.0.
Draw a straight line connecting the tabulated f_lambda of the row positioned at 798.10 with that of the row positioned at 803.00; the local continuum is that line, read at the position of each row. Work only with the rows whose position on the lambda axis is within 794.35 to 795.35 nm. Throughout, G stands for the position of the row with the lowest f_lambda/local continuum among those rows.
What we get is 795.20 nm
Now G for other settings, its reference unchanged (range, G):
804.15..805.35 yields 804.70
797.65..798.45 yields 797.70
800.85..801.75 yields 800.90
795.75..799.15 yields 796.70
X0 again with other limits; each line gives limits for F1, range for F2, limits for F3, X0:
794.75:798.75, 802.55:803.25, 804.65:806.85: 0.03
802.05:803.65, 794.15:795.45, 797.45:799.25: 0.16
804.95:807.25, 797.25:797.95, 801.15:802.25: 0.14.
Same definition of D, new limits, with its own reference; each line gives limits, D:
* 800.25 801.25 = 800.30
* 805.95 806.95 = 806.50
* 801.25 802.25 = 801.60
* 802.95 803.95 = 803.80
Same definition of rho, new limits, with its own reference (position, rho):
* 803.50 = 1.0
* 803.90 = 0.7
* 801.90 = 0.8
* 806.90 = 0.3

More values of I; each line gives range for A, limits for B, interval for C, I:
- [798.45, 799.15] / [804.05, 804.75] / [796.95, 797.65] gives -6.4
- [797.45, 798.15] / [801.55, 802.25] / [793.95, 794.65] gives -5.7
